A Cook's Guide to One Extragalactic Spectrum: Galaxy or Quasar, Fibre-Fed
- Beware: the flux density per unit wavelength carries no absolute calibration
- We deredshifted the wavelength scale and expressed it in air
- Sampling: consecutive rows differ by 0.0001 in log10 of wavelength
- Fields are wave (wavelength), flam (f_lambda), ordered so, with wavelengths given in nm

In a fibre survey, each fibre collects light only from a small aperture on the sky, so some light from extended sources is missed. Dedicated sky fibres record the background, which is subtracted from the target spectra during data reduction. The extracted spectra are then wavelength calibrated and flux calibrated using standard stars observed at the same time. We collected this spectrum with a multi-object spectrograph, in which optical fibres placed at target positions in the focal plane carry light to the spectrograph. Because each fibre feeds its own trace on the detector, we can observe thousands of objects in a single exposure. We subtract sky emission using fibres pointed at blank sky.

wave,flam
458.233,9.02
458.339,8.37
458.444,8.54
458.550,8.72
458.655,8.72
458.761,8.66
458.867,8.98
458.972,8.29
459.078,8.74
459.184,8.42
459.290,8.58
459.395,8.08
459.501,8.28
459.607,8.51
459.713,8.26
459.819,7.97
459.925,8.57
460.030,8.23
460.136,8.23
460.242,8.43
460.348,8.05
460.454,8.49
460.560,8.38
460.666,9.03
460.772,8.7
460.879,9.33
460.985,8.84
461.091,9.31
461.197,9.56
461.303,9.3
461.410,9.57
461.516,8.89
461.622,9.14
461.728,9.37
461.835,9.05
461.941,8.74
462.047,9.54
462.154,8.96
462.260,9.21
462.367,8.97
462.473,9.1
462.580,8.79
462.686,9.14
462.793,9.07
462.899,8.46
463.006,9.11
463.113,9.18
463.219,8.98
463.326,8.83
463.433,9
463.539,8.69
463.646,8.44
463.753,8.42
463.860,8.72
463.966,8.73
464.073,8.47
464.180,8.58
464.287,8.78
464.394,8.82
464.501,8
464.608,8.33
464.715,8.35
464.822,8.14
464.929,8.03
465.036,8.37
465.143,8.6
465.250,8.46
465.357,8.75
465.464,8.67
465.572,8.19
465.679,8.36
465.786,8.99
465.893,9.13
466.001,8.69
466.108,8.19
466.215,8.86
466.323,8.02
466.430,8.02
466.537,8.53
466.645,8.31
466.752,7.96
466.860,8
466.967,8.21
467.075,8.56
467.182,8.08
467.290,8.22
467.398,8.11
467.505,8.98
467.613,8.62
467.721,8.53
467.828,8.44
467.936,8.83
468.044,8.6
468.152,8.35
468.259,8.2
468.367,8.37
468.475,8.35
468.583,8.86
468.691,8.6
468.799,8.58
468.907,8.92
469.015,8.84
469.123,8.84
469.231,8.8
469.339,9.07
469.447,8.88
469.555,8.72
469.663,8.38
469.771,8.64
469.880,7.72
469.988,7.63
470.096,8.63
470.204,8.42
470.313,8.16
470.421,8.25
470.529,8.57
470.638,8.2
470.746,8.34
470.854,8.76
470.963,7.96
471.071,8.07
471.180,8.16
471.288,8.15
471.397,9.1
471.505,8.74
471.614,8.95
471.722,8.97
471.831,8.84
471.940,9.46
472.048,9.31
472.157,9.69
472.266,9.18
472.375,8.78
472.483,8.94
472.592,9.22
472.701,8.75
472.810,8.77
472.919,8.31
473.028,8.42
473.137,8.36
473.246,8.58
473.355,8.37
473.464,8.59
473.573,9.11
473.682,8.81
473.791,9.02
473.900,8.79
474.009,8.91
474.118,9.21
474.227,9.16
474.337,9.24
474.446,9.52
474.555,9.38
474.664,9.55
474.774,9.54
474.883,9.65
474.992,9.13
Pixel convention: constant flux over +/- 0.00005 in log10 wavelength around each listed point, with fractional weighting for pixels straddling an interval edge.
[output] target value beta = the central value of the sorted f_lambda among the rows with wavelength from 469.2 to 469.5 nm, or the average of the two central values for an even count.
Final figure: 8.88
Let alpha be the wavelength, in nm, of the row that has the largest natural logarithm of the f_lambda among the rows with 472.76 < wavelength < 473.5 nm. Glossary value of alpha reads 472.810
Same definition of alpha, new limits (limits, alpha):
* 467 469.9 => 469.339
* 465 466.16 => 465.893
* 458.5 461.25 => 461.197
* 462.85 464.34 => 463.113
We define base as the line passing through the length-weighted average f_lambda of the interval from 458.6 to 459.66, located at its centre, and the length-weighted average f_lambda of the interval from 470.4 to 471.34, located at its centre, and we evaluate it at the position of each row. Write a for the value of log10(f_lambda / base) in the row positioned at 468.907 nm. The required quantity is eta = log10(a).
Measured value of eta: -1.52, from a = 0.030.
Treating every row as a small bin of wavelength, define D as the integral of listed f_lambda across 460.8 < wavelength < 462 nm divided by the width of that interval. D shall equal 9.18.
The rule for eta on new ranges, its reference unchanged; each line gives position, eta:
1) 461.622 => -1.48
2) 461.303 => -1.40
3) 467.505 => -1.50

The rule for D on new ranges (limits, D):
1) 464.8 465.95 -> 8.53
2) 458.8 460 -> 8.43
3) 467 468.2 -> 8.47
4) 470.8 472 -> 8.66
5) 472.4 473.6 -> 8.67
